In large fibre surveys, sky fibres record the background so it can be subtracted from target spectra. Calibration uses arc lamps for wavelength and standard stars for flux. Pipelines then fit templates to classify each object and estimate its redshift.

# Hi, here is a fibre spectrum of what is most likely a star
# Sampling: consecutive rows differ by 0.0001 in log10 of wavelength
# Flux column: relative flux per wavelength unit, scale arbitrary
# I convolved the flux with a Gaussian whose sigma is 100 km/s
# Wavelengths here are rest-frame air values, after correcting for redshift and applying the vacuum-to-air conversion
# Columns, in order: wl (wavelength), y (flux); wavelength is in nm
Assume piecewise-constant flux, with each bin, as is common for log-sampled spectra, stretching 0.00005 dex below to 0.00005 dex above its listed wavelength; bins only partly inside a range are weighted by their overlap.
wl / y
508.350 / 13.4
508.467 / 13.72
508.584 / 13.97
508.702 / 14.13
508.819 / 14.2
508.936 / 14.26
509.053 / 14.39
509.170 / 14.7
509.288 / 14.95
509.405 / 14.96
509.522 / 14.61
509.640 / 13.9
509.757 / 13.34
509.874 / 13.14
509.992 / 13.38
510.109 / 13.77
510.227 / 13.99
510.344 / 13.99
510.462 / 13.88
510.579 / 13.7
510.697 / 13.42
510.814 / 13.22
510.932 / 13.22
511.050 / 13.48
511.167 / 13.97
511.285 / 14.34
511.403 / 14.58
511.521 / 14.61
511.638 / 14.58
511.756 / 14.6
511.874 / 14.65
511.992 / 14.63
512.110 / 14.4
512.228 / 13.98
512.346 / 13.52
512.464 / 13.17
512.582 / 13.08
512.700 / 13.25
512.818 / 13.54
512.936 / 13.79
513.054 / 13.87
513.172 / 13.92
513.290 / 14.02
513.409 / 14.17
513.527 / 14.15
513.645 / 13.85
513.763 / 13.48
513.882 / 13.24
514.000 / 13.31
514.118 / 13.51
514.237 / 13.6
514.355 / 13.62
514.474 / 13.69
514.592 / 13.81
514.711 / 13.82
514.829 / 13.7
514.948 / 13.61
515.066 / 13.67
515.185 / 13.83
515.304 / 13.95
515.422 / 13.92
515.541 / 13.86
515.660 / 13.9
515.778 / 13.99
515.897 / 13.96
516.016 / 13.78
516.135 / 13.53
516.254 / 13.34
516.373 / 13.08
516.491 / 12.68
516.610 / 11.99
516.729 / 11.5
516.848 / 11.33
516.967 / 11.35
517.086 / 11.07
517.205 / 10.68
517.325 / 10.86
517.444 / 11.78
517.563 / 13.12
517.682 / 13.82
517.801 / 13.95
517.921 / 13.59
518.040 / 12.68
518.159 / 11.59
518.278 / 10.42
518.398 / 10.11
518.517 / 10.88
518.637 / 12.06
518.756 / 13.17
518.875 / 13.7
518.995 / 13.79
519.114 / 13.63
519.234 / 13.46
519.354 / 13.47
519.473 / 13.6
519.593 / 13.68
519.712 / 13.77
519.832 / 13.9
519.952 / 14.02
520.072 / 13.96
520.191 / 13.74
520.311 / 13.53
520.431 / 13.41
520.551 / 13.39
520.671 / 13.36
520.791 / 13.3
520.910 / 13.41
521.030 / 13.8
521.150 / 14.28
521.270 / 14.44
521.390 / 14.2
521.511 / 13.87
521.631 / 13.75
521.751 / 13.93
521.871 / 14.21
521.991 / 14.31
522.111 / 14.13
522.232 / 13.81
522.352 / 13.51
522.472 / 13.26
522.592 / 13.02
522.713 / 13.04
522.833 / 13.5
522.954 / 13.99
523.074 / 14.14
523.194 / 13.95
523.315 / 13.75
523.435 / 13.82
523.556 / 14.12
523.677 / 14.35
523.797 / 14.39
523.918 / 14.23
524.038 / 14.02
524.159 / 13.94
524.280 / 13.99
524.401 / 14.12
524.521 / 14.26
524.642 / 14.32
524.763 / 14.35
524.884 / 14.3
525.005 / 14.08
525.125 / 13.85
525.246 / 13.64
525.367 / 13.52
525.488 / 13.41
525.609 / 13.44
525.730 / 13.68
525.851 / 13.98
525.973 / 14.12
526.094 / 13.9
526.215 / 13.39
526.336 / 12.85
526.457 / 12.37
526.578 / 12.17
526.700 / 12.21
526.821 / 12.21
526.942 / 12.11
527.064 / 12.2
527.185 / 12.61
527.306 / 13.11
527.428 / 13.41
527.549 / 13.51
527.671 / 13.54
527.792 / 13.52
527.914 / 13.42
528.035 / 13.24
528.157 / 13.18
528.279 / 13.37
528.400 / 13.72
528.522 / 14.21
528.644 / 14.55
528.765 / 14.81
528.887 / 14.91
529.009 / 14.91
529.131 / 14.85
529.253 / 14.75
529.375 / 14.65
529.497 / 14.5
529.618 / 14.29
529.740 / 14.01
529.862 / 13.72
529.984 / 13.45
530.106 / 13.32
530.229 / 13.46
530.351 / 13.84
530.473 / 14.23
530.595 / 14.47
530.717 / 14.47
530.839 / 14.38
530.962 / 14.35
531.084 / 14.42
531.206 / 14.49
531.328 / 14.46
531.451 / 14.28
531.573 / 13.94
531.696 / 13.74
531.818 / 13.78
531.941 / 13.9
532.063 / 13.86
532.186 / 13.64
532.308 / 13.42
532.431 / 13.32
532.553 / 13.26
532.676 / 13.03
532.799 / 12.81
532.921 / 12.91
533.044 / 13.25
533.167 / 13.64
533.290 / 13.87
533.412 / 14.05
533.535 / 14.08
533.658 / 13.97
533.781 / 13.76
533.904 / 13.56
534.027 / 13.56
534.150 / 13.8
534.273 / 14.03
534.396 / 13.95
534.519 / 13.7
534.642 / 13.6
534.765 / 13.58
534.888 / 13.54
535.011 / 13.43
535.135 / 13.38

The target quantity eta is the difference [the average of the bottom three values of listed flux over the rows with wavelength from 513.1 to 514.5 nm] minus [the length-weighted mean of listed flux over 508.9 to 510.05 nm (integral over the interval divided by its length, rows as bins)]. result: -0.82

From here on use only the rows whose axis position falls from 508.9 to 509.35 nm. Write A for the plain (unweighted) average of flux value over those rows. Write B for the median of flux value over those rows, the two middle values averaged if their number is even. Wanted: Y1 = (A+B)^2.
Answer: 848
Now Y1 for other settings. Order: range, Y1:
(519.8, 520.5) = 761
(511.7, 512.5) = 814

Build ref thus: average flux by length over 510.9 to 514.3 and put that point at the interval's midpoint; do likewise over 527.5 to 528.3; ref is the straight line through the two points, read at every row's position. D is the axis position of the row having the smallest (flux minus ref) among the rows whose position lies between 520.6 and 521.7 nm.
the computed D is 520.791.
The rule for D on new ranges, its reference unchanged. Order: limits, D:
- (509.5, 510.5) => 509.874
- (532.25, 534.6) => 532.799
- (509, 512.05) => 509.874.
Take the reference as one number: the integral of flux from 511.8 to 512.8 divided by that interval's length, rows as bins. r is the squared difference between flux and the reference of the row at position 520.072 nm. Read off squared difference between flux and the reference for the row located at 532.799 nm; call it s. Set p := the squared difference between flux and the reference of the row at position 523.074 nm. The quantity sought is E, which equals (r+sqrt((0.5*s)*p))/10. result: 0.024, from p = 0.1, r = 0.02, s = 1.04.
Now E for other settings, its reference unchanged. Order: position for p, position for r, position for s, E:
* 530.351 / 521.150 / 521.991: 0.021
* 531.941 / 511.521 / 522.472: 0.064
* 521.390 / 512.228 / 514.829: 0.006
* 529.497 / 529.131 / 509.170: 0.146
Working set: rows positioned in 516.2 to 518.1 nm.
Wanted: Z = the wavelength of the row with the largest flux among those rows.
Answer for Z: 517.801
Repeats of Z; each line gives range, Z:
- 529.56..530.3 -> 529.618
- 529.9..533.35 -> 531.206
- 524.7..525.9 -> 524.763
